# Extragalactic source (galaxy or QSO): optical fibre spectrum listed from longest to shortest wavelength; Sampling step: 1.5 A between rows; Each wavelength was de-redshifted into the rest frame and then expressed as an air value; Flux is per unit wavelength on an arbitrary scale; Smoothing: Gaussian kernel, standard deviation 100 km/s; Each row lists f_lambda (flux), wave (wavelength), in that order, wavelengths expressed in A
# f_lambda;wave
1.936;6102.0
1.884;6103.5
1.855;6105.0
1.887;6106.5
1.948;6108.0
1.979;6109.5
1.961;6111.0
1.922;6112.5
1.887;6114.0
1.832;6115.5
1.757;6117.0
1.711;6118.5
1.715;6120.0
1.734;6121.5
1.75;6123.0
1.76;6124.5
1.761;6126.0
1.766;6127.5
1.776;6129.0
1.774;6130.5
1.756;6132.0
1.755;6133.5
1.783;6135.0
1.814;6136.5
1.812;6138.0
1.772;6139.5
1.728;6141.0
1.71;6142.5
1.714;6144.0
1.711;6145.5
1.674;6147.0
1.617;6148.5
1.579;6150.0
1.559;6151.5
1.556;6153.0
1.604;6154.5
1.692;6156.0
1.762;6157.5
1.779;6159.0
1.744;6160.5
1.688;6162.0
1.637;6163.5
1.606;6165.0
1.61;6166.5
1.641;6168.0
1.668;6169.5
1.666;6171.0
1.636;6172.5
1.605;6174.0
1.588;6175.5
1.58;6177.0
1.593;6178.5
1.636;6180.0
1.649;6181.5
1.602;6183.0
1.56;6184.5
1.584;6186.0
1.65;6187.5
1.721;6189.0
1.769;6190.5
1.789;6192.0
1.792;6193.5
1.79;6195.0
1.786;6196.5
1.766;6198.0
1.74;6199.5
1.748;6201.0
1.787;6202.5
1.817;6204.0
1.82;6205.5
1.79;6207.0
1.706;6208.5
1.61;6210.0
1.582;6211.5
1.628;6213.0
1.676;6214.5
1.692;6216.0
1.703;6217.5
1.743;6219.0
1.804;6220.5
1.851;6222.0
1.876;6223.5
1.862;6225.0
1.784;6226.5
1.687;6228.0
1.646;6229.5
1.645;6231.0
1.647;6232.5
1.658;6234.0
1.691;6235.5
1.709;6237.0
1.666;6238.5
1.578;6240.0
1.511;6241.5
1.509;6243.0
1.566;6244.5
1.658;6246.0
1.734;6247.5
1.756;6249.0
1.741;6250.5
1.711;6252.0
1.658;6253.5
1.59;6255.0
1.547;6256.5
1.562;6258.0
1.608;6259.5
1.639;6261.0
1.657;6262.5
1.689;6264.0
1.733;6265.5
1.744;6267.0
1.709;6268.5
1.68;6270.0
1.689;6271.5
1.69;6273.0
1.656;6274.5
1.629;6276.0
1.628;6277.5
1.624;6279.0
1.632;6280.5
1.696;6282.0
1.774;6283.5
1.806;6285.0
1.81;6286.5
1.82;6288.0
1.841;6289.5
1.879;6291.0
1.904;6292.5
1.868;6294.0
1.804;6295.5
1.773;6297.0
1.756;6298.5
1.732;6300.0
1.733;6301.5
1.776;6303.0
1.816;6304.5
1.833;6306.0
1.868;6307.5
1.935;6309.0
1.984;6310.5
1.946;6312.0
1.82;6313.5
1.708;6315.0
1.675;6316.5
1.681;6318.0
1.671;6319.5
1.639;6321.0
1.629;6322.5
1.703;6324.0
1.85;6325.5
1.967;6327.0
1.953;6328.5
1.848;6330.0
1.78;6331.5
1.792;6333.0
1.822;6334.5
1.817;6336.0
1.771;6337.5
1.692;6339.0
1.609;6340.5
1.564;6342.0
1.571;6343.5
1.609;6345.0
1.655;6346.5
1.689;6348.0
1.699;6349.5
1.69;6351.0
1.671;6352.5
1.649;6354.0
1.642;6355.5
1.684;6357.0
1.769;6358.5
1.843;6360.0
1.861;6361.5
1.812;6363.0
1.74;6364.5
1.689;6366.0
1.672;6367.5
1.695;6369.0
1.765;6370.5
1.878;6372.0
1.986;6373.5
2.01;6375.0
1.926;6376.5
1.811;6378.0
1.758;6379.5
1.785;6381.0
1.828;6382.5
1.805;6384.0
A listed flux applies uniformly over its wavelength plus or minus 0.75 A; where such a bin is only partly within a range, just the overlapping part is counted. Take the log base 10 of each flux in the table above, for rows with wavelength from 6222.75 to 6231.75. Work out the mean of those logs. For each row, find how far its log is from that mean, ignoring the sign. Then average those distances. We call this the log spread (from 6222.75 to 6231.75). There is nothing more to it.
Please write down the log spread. 0.022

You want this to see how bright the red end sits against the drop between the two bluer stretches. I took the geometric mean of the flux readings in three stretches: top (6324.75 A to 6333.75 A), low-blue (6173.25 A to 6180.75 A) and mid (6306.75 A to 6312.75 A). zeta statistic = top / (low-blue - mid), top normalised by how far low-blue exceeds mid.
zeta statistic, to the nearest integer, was -6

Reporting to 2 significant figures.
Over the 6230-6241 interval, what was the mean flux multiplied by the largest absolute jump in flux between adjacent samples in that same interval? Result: 0.15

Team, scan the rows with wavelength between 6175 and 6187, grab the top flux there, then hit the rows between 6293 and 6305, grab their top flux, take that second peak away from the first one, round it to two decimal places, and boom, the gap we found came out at -0.22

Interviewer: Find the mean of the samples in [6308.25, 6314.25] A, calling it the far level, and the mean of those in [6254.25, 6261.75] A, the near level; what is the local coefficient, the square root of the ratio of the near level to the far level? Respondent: 0.91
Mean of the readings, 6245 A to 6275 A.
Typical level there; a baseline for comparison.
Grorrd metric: 1.67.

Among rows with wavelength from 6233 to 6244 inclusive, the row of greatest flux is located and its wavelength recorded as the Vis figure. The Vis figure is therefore 6237.0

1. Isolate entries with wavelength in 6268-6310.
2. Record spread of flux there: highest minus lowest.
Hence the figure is 0.31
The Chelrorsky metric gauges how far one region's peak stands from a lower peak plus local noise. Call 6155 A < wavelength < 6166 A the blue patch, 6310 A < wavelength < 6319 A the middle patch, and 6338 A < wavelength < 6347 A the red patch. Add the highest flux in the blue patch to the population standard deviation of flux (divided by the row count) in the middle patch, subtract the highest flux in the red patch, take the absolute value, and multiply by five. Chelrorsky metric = 1.1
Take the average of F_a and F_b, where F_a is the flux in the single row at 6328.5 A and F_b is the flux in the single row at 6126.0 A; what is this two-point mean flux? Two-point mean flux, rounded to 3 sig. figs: 1.86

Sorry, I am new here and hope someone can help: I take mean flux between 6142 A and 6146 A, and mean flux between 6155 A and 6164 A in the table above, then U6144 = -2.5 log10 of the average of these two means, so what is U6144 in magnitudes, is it -0.585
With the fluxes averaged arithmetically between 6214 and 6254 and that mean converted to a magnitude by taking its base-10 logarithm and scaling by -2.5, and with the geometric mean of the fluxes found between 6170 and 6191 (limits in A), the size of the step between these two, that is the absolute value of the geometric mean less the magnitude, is 2.20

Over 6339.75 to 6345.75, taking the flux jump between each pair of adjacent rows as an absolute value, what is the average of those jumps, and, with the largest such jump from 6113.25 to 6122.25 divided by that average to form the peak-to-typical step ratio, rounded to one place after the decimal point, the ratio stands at 2.5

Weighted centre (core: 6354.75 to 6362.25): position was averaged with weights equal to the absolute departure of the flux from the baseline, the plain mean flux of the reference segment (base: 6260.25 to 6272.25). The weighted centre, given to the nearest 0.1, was 6359.7 A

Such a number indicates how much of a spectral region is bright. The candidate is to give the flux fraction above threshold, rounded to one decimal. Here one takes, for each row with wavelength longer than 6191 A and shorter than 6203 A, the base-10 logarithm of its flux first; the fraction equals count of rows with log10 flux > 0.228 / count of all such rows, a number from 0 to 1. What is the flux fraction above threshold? 1.0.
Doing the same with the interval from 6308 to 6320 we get 0.6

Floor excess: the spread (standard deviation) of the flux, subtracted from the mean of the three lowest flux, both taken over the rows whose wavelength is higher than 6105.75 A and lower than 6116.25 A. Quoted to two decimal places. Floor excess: 1.82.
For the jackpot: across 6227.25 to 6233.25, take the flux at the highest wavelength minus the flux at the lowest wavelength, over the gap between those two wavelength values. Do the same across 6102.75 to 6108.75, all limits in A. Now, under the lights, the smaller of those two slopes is -0.01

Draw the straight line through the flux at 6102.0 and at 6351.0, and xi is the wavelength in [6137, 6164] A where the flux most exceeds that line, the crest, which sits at 6138.0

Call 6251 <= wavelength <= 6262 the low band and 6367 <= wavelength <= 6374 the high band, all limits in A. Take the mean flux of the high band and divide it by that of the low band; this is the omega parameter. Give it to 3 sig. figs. 1.11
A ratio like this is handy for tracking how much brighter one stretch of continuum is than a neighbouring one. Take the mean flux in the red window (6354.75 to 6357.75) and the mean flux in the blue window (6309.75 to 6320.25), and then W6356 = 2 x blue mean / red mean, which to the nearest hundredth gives 2.15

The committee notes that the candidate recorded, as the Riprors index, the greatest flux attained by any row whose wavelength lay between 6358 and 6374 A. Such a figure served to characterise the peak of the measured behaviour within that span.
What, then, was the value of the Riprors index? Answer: 1.986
